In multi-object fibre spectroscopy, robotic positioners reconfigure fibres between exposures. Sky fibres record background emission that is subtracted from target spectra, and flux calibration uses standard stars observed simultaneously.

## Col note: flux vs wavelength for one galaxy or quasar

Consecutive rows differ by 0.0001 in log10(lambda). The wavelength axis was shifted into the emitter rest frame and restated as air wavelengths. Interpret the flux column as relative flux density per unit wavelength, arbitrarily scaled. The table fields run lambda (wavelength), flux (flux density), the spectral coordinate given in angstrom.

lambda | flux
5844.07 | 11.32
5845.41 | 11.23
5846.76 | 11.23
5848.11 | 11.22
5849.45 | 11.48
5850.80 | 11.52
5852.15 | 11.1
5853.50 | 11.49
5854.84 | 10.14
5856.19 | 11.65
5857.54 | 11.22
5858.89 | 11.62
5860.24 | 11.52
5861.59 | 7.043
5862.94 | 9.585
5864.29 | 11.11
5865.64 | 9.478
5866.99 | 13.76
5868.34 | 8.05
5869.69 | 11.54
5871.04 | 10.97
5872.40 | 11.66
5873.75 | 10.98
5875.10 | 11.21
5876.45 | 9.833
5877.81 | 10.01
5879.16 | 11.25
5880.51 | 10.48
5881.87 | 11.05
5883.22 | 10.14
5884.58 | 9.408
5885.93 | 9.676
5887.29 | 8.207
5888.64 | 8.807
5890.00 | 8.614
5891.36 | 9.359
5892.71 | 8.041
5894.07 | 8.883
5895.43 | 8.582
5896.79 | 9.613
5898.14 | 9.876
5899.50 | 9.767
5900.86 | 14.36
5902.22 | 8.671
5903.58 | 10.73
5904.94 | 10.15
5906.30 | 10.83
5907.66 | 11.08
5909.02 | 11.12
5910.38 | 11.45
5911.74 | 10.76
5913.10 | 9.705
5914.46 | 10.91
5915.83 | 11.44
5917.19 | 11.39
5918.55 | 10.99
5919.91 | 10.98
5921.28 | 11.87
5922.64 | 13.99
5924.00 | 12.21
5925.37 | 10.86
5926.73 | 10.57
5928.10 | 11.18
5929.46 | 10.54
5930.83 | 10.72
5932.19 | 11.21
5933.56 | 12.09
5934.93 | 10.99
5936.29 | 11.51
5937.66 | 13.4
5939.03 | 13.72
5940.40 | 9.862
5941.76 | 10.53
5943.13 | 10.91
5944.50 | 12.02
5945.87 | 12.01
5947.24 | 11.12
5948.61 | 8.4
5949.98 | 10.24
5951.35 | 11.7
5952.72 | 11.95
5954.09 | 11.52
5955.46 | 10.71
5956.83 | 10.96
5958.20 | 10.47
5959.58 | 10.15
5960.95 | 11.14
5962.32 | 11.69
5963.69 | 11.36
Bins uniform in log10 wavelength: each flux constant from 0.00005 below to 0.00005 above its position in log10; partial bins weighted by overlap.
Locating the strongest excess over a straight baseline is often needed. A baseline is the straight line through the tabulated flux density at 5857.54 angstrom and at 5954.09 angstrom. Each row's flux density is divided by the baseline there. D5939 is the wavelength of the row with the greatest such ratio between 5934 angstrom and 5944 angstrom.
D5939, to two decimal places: 5939.03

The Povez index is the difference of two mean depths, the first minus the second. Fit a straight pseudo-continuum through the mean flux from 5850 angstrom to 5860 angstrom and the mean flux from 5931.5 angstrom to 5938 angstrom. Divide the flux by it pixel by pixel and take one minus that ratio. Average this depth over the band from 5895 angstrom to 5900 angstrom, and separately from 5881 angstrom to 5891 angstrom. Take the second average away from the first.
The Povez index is 0.00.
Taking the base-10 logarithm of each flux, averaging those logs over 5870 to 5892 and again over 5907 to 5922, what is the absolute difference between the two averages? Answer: 0.041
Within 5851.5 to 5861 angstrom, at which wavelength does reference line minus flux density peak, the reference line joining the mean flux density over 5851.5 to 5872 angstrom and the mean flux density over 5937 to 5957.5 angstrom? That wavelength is 5854.84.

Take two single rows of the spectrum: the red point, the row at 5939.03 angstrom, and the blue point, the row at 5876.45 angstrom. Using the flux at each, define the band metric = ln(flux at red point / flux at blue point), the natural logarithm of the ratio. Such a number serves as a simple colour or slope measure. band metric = 0.33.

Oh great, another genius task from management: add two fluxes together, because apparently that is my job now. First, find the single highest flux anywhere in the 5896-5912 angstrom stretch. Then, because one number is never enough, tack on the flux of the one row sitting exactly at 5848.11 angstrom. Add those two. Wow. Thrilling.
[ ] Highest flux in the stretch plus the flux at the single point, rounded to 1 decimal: 25.6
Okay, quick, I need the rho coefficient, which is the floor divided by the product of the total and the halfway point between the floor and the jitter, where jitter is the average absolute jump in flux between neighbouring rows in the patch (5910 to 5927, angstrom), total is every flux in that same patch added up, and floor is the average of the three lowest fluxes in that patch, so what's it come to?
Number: 0.0125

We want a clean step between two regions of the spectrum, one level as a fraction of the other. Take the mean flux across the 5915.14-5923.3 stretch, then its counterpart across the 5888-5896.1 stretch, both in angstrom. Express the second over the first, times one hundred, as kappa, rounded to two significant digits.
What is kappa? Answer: 74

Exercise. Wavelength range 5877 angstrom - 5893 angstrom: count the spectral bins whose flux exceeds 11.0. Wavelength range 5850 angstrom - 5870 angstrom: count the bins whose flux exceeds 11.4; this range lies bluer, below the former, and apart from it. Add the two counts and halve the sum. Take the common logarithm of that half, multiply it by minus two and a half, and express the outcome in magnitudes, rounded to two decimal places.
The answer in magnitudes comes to -1.63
